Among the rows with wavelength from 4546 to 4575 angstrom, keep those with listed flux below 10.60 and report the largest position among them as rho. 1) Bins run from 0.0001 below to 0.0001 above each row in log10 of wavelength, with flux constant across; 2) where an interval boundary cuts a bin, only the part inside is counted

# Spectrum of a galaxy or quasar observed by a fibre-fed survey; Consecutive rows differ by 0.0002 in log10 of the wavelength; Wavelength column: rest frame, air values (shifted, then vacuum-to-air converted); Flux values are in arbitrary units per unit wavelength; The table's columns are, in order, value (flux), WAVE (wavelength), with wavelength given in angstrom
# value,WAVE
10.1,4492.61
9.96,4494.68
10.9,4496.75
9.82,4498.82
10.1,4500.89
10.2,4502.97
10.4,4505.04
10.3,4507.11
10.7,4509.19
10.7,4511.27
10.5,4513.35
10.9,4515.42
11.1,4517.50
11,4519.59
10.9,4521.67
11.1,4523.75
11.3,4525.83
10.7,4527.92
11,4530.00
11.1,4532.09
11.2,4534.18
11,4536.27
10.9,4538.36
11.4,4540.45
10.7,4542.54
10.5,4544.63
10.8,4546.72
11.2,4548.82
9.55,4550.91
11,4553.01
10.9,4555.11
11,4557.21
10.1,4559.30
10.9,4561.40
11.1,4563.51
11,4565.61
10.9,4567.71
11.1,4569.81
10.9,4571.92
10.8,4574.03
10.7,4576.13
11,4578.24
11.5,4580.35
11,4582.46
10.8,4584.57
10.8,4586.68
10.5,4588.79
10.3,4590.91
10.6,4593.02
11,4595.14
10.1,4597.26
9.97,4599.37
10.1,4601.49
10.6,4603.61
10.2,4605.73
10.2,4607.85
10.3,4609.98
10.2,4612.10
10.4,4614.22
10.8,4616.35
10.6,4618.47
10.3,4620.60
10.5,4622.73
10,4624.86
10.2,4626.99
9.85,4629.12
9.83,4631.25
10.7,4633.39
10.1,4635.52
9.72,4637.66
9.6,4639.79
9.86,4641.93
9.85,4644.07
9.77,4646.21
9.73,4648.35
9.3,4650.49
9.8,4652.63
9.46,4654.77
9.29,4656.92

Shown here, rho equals 4559.30 angstrom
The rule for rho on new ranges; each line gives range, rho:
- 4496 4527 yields 4513.35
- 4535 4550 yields 4544.63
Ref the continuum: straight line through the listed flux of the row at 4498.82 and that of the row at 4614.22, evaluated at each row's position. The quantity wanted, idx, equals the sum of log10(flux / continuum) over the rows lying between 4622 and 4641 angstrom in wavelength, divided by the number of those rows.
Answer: -0.018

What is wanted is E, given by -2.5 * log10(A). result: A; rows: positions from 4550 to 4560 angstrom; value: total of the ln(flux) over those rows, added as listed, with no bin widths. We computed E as -2.68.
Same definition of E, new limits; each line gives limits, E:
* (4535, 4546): -2.69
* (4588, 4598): -2.68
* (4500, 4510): -2.67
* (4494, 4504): -2.66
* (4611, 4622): -2.67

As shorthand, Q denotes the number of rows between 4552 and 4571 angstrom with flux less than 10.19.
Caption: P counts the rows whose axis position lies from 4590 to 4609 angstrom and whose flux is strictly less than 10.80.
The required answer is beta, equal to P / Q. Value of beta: 8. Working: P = 8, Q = 1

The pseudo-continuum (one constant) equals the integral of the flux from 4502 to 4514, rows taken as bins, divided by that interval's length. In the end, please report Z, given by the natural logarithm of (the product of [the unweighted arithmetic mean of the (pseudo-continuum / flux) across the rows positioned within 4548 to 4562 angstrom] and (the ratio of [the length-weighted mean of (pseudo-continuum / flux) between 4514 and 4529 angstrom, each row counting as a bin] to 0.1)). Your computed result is 2.24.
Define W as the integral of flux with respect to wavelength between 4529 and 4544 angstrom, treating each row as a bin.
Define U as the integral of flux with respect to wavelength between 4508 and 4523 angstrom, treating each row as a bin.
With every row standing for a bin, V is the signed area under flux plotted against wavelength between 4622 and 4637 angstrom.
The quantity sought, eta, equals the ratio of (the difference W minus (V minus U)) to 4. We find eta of 44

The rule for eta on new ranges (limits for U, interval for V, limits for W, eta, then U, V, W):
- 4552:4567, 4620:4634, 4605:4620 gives 44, 163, 142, 156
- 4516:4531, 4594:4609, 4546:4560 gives 40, 165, 155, 149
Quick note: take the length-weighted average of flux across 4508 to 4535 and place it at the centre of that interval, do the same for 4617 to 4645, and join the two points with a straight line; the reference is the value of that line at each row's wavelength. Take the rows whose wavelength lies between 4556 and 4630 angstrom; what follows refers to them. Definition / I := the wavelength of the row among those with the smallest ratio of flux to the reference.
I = 4559.30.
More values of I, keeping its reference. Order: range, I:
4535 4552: 4550.91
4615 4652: 4650.49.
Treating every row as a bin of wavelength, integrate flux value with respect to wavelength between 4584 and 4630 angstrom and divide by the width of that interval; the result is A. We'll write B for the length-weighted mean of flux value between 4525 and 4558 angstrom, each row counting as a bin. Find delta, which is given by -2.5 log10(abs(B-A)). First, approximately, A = 10.38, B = 10.9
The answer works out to 0.7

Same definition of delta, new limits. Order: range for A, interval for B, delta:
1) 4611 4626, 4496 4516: 3.6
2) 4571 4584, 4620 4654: 0.0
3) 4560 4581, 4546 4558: 1.6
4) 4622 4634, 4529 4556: 0.4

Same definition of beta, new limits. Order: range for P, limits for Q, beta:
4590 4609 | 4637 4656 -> 1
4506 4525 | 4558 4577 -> 4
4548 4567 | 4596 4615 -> 1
